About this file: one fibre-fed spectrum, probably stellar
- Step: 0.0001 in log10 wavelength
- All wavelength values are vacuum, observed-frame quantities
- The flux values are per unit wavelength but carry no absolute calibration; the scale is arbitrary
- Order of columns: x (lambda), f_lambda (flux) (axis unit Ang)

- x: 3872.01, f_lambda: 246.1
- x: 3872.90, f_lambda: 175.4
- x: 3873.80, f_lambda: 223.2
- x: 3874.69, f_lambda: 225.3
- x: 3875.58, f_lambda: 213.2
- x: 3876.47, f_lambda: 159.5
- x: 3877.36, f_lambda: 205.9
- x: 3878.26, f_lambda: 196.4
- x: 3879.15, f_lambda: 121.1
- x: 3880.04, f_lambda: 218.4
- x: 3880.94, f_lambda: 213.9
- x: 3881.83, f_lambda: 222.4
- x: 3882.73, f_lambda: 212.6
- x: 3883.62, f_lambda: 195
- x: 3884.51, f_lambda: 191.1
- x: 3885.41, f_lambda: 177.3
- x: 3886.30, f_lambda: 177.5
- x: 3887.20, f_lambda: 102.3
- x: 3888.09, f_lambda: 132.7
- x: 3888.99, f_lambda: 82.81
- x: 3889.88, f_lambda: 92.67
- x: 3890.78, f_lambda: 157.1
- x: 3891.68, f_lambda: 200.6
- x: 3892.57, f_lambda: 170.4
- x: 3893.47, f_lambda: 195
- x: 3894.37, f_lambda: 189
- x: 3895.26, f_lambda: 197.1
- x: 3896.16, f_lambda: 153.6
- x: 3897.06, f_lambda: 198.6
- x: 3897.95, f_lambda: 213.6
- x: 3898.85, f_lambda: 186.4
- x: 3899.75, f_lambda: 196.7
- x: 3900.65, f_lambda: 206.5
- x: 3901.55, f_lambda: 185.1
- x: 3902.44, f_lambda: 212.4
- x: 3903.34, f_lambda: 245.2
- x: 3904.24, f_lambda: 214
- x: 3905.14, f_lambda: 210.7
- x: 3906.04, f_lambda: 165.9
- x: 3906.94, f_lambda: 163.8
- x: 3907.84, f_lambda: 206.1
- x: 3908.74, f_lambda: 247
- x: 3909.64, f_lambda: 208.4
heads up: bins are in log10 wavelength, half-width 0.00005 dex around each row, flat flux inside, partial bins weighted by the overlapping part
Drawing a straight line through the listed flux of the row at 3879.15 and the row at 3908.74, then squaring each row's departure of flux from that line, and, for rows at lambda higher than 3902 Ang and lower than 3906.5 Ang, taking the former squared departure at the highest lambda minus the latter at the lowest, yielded 4785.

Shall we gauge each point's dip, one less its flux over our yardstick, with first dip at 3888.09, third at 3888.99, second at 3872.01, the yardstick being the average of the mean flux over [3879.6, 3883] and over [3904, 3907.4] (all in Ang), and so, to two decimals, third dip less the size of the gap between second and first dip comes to 0.03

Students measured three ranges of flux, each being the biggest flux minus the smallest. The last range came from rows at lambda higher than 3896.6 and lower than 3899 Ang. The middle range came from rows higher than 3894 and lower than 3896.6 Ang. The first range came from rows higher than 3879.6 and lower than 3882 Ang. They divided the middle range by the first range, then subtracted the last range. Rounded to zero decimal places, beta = -22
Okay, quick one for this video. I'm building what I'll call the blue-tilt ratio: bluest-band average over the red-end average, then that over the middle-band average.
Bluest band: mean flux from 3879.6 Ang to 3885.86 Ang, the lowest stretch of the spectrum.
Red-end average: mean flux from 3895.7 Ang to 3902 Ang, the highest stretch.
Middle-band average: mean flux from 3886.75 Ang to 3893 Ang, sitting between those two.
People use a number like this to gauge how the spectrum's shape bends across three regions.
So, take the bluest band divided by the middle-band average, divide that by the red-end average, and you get 0.0080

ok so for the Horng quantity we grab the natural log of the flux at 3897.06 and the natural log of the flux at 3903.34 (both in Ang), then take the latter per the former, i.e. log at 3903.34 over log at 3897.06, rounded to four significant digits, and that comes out 1.040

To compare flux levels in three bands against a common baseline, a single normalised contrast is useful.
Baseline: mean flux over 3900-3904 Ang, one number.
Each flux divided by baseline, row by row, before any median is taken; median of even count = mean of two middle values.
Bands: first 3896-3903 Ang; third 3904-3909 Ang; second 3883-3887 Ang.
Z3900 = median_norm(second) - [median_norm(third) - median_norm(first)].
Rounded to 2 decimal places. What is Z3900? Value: 0.82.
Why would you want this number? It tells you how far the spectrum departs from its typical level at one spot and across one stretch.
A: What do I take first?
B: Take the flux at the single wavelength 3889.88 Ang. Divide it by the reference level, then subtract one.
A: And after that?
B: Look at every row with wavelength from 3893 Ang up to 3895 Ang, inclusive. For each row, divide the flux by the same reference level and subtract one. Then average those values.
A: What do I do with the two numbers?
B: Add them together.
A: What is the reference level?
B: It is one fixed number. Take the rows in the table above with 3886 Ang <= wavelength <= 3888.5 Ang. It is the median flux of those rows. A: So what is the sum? 0.15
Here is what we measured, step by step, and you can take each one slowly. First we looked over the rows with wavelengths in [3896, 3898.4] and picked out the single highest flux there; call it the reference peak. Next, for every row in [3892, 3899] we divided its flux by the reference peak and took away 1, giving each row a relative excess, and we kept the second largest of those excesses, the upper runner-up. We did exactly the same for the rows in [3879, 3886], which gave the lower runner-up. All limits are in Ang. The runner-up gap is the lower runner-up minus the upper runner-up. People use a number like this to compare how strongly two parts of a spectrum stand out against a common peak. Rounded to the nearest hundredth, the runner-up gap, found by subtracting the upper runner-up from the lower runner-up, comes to 0.09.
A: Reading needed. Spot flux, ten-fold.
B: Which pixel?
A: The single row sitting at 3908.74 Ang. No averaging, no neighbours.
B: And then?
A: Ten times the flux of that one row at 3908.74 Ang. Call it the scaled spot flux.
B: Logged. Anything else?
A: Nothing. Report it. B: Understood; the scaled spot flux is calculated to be 2470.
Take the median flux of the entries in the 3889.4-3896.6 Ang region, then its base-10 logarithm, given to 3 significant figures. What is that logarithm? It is 2.25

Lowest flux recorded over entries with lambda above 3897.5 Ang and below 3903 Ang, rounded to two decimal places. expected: 185.10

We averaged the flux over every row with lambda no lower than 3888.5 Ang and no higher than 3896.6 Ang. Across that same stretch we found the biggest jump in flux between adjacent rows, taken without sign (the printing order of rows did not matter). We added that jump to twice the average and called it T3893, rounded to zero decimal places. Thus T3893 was 384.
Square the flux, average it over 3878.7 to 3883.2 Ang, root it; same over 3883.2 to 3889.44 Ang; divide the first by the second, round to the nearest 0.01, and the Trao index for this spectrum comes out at 1.28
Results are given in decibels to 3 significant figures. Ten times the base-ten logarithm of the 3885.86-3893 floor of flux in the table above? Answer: 19.2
